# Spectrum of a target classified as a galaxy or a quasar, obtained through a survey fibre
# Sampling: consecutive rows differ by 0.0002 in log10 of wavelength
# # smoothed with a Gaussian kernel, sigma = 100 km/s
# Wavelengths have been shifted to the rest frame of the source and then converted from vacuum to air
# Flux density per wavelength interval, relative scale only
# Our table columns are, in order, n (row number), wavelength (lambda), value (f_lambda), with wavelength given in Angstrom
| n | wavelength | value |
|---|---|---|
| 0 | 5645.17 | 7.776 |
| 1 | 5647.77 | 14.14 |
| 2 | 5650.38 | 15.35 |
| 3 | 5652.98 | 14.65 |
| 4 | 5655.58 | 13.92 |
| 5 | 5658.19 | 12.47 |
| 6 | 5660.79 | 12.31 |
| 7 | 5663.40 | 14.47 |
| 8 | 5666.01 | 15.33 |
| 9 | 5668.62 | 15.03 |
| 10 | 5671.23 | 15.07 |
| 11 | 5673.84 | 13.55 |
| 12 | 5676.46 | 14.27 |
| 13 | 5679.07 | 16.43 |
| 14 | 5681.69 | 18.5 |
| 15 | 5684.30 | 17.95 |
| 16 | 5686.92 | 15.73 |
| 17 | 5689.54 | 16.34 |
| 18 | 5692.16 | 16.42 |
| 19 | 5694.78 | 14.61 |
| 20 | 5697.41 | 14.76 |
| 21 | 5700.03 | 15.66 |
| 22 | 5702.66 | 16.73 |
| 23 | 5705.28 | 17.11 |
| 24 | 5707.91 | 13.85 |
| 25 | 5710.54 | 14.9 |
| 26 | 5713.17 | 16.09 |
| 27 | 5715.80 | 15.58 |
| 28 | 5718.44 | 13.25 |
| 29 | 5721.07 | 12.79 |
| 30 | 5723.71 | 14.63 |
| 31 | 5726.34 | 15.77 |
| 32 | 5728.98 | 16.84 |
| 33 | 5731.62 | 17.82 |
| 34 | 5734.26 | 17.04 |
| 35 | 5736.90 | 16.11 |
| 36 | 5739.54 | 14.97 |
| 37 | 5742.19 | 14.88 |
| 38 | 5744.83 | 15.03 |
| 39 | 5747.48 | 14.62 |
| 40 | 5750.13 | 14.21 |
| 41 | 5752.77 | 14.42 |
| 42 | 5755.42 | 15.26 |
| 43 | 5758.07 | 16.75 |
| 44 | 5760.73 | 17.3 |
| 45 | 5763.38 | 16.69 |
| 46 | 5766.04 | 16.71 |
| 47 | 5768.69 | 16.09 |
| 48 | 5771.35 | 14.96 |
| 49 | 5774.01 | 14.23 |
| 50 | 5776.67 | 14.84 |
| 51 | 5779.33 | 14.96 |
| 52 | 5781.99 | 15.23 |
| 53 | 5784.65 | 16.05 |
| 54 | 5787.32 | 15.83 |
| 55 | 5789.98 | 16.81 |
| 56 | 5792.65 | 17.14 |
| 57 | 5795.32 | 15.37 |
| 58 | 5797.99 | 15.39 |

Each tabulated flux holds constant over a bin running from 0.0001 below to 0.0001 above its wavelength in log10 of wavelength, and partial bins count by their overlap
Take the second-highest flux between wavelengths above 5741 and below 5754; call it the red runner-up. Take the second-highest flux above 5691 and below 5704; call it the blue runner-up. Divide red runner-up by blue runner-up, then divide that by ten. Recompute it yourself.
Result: 0.091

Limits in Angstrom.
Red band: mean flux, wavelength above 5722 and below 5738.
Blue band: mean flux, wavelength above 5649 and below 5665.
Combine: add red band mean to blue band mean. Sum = 30.2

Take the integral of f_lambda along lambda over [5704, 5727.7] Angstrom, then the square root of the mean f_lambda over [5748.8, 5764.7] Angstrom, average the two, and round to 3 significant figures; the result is 178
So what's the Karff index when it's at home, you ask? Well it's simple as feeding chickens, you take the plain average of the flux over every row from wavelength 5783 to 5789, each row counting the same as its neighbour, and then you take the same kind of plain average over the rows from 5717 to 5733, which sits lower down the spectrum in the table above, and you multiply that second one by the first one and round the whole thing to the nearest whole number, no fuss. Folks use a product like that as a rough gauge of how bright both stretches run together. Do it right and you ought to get 242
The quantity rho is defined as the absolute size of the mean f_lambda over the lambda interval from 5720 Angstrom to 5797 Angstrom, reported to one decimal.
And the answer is 15.6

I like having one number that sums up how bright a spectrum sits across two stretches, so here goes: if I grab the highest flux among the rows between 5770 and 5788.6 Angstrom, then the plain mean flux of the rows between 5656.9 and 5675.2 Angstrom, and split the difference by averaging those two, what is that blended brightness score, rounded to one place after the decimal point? 15.0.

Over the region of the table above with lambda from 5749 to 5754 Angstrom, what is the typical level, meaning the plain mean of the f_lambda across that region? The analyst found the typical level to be 14.3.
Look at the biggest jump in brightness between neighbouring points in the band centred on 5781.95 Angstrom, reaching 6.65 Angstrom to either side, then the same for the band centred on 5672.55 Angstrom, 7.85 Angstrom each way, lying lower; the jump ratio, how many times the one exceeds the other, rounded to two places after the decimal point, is 0.38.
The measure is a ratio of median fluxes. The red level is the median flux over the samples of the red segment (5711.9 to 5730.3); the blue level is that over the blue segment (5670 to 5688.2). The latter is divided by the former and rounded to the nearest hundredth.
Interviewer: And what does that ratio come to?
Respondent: 1.01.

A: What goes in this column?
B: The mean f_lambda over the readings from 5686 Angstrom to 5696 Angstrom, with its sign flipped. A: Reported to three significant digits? -15.8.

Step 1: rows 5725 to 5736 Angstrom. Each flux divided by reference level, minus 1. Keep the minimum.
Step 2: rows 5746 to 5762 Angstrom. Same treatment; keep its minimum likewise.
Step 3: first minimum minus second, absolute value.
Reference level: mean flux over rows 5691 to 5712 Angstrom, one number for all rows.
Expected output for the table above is 0.10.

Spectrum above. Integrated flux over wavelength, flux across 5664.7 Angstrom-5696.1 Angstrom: 495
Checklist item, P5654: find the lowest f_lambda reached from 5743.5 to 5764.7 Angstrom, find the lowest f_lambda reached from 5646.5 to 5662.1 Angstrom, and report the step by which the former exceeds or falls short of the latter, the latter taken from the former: 1.9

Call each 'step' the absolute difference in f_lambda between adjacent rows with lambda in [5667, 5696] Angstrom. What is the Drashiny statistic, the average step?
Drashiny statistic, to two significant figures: 1.2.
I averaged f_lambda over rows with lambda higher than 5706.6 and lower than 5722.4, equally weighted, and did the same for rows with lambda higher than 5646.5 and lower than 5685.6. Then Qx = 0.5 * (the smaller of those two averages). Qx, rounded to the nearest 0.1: 7.2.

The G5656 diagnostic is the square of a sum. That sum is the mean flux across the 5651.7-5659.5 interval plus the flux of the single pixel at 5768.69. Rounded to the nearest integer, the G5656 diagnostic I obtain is 886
